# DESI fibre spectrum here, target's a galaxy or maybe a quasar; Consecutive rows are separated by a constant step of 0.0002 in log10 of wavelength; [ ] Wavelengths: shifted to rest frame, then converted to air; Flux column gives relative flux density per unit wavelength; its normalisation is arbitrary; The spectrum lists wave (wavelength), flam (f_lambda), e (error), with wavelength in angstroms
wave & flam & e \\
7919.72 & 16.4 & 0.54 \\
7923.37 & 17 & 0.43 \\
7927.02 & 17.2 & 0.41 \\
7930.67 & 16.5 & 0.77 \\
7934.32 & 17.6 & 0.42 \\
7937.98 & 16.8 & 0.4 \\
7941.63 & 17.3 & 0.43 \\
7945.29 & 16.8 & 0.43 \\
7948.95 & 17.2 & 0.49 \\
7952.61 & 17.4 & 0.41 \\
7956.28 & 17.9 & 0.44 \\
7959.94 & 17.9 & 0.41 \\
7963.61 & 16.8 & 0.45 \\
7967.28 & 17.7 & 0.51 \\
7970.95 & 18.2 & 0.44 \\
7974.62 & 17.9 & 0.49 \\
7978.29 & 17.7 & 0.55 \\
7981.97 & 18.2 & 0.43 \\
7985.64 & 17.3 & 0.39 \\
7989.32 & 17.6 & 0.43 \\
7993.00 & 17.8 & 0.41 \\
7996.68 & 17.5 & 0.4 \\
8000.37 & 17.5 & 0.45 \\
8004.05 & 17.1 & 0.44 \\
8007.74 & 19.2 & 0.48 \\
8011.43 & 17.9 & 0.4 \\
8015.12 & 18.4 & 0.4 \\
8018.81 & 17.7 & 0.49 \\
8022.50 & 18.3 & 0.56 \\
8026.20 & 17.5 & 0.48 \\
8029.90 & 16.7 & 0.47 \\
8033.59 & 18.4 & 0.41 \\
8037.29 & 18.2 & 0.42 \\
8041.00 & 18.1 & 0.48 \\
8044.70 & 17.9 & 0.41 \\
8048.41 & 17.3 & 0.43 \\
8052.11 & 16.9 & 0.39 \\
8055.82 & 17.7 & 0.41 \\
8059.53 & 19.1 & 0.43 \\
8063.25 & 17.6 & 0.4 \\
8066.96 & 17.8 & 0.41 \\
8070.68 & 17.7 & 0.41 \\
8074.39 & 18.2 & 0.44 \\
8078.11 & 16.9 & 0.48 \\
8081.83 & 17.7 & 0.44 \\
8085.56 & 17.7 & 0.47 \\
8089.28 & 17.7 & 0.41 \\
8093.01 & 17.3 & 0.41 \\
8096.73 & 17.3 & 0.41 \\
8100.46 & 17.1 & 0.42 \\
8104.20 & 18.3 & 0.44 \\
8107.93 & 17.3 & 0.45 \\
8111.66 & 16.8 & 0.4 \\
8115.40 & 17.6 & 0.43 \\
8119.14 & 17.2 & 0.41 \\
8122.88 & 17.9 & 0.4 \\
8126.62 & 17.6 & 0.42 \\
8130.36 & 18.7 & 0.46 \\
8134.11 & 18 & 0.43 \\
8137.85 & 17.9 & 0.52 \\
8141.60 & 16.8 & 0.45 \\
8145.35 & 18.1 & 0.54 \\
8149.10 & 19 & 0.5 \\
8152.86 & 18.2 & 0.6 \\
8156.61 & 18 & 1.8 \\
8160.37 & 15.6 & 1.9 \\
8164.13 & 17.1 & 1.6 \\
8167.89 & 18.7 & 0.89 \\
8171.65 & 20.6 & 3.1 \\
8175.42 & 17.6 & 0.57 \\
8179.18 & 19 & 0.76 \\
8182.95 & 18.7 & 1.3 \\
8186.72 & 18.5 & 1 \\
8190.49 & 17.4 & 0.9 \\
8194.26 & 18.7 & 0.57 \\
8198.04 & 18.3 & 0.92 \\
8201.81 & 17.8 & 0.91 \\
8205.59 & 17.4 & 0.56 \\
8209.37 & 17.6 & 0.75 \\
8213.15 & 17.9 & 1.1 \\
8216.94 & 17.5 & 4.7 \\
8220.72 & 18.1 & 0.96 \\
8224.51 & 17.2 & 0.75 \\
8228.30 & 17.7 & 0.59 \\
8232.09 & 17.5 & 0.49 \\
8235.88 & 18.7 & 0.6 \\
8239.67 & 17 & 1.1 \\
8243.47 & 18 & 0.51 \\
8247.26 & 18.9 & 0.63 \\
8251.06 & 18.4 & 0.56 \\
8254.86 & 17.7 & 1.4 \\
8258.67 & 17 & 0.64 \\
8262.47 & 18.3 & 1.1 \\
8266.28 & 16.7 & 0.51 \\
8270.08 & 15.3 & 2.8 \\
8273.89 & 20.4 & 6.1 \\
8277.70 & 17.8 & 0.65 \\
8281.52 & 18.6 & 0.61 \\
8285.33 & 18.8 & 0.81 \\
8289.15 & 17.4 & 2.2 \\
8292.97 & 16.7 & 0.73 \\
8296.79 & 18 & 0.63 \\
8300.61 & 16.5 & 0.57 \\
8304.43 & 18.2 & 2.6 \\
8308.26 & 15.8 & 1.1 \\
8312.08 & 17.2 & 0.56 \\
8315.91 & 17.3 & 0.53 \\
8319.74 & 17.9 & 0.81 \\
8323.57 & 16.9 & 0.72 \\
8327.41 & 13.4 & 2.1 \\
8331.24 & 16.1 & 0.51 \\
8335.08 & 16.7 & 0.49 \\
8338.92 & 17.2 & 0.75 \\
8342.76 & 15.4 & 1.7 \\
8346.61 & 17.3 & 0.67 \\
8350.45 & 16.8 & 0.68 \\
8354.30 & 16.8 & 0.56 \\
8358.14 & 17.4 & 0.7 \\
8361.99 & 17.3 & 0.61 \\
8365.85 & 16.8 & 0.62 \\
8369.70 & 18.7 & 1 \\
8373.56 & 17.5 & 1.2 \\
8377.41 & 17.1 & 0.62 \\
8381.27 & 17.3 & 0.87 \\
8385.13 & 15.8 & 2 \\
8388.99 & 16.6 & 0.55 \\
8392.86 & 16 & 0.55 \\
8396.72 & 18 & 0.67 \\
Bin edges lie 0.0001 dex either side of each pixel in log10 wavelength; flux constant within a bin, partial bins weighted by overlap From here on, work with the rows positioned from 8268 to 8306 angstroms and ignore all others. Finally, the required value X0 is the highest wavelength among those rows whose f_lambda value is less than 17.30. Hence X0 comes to 8300.61 angstroms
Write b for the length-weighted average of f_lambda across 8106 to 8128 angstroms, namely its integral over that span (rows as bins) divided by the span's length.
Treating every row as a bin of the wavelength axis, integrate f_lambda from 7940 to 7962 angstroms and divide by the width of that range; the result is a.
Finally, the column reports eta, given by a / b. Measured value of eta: 1.000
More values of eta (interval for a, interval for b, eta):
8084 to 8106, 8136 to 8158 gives 0.976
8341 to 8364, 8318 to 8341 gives 1.030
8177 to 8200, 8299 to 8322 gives 1.074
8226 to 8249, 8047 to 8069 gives 1.012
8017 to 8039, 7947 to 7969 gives 1.019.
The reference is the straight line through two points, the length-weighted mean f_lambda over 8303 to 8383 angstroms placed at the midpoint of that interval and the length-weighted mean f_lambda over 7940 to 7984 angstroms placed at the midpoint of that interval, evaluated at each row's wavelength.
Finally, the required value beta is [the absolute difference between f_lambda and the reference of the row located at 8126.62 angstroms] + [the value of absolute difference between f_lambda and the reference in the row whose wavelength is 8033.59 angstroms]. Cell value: 1.3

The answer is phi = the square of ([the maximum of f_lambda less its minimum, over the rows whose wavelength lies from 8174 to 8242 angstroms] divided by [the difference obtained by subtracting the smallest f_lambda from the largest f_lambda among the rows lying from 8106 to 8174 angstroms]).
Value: 0.2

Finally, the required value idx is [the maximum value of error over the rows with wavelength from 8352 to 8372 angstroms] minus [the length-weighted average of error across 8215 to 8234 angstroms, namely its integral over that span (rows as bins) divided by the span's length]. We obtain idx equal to -0.50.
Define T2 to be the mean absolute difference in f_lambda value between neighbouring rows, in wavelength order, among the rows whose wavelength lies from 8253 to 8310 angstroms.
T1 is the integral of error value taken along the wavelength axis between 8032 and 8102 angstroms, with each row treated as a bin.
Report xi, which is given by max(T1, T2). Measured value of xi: 30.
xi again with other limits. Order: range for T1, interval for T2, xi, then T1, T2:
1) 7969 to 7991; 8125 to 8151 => 10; 10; 0.9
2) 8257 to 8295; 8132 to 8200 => 61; 61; 1.1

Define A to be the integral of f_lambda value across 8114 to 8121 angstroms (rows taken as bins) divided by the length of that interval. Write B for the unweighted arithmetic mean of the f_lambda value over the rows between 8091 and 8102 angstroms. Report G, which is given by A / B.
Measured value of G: 1.01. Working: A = 17.4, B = 17.2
